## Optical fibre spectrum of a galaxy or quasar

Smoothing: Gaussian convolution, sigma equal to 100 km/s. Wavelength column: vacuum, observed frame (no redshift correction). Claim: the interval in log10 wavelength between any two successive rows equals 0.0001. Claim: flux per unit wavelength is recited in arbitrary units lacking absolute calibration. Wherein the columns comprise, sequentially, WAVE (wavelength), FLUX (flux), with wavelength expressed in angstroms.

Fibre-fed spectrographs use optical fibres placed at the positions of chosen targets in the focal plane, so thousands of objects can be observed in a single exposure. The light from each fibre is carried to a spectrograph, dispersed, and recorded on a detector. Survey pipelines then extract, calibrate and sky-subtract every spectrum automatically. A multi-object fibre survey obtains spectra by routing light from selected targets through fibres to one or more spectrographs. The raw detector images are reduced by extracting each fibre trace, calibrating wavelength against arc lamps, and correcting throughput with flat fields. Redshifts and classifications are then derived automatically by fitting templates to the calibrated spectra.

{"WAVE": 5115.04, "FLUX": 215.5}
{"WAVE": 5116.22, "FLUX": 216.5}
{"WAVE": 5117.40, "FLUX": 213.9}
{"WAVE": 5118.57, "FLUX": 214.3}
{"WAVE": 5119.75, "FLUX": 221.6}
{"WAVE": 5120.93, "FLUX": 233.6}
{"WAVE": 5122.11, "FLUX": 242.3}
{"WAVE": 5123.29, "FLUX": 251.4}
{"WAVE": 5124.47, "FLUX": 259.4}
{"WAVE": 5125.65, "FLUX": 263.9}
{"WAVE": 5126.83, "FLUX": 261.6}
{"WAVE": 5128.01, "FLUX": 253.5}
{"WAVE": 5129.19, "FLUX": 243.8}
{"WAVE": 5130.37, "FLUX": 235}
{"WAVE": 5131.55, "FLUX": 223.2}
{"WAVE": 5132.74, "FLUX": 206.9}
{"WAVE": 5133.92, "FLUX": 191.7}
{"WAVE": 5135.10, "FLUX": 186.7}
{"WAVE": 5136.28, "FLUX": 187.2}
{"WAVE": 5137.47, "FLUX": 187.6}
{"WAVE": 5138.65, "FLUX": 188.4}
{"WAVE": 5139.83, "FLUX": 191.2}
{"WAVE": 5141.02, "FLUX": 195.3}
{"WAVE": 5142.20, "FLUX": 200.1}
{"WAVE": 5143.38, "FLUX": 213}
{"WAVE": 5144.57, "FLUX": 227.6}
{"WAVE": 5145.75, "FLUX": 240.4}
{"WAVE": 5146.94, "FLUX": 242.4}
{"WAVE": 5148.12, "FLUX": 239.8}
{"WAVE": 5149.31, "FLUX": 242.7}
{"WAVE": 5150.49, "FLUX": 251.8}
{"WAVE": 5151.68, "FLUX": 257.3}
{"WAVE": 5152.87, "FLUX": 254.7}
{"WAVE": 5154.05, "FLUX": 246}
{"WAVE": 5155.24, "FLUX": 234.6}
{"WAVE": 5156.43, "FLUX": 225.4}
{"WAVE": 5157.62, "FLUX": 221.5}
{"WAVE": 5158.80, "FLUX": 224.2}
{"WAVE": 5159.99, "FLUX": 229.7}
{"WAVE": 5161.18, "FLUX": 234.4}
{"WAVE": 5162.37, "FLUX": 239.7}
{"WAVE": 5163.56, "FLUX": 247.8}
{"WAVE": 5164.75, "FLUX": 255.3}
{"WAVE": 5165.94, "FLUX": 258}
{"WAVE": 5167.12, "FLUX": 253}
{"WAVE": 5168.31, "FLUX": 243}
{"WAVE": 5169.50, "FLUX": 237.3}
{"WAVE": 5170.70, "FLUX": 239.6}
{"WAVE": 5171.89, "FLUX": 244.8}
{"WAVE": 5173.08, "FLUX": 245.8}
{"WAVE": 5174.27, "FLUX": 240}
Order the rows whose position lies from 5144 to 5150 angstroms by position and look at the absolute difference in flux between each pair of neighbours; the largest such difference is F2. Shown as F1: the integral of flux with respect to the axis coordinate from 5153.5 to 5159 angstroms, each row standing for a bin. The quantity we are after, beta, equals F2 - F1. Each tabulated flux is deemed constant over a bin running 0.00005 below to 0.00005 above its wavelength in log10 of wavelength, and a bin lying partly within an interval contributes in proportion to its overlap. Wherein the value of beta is -1256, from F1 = 1268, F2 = 12.8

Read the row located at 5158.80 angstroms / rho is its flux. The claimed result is 224.2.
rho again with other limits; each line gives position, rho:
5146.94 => 242.4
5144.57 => 227.6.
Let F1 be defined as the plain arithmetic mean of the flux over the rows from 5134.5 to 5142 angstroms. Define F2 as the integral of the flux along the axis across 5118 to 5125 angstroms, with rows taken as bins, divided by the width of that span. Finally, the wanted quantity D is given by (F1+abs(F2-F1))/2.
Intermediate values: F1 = 189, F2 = 237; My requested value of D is 118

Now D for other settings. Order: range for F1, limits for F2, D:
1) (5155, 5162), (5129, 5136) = 122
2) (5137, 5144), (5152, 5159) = 118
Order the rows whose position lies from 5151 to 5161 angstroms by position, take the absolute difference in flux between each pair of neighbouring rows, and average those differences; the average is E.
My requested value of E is 6.3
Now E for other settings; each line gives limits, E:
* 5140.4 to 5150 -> 7.5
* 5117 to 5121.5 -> 6.6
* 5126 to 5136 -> 10.7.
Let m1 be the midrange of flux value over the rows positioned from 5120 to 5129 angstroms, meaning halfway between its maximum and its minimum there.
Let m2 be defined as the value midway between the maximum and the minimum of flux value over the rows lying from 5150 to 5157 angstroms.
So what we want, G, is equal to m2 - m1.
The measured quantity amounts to -7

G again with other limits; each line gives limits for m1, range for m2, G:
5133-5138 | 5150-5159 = 50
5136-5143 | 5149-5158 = 46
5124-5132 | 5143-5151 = -11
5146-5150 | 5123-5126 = 16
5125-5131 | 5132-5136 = -53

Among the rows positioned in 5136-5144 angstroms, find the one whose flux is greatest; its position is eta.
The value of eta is 5143.38 angstroms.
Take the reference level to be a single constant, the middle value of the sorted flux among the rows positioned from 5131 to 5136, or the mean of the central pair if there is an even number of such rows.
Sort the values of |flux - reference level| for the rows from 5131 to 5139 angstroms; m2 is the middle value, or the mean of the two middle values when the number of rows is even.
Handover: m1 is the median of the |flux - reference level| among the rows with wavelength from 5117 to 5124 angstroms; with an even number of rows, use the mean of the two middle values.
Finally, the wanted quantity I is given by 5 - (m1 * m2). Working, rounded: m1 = 28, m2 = 12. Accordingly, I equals -326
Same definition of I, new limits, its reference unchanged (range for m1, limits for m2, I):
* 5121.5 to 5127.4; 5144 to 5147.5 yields -2465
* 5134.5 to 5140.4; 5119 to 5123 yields -396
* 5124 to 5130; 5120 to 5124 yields -2579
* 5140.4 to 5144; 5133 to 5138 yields -43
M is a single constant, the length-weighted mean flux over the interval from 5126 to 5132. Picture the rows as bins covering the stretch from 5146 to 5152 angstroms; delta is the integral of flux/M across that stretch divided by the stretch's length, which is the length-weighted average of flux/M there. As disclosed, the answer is 1.00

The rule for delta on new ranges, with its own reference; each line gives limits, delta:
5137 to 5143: 0.79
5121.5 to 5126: 1.04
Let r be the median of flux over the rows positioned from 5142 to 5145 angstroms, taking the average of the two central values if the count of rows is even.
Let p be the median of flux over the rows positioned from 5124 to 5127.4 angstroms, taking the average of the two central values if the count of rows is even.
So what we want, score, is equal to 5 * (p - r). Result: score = 243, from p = 262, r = 213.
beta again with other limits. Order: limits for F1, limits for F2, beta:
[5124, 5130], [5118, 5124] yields -1522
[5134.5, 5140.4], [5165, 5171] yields -1101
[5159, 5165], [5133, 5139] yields -1430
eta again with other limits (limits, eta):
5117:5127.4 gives 5125.65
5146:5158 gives 5151.68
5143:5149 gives 5146.94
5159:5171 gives 5165.94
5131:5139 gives 5131.55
